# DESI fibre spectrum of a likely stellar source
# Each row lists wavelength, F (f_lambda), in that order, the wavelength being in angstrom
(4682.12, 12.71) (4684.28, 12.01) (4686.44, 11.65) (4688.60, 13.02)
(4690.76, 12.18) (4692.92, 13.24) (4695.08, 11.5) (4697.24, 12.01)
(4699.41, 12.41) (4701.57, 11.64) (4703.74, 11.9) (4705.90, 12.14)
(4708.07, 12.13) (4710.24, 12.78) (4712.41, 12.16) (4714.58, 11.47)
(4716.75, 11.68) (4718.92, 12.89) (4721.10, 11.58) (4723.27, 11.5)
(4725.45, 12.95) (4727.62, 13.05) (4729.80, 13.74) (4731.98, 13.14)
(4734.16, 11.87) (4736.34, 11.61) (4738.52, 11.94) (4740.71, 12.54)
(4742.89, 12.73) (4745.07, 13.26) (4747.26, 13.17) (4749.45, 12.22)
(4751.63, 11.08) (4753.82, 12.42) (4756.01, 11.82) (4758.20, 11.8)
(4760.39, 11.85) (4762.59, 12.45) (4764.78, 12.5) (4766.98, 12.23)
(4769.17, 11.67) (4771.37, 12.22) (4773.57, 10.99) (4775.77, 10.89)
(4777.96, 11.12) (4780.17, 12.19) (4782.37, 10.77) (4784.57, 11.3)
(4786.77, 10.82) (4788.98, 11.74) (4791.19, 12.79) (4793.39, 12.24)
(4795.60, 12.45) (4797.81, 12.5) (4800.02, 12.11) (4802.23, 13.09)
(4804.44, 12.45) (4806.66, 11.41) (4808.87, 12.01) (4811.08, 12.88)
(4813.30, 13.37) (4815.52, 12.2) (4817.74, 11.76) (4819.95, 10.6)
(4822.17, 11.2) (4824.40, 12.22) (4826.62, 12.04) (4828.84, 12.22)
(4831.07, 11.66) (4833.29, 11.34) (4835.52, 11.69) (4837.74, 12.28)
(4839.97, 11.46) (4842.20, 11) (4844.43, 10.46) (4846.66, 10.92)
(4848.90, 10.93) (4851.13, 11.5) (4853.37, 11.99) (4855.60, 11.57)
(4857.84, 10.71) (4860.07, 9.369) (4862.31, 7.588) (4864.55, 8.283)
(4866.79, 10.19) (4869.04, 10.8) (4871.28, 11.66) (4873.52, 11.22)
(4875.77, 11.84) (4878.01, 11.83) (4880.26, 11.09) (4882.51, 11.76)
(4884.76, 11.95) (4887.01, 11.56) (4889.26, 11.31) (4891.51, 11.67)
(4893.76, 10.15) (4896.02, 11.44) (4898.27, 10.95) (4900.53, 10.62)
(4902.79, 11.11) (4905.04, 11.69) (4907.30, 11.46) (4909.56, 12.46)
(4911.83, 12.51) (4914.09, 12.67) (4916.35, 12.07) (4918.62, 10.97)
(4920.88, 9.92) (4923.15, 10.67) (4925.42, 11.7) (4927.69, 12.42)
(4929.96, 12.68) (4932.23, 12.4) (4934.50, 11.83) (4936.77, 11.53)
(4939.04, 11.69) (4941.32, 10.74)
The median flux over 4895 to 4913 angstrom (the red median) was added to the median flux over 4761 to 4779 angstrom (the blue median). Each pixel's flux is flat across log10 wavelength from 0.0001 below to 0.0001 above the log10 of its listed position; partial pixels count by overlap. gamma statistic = 23.4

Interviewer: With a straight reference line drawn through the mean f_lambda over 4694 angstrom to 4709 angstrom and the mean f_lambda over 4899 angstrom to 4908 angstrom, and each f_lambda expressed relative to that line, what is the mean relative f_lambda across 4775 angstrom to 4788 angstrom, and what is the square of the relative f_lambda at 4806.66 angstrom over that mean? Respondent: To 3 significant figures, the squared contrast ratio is 1.06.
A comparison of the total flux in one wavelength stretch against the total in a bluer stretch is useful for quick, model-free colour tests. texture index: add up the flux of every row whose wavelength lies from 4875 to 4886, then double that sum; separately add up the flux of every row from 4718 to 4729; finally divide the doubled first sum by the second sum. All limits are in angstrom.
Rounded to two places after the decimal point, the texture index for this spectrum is 1.89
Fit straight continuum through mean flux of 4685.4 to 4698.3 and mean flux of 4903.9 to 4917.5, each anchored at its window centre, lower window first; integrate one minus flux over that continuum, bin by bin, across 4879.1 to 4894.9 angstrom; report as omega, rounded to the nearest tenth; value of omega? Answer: 1.0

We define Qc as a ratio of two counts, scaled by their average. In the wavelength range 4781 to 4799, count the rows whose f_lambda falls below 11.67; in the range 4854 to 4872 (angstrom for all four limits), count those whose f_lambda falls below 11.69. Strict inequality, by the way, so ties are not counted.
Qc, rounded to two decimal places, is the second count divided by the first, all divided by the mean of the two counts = 0.48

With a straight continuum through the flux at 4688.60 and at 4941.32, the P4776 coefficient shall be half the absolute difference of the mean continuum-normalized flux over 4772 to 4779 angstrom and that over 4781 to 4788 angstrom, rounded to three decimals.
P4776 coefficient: 0.001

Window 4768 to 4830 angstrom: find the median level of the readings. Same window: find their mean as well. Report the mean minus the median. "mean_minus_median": -0.17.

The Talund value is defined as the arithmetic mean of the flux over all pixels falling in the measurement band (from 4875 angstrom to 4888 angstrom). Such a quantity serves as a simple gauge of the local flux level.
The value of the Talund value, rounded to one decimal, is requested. 11.7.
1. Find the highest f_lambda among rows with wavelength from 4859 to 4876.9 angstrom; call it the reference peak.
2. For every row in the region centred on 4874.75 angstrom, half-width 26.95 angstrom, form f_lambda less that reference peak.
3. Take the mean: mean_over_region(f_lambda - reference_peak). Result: -0.9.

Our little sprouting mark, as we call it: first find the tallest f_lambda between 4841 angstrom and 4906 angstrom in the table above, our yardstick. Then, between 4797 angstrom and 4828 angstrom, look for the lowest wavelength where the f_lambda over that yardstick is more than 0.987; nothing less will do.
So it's 4797.81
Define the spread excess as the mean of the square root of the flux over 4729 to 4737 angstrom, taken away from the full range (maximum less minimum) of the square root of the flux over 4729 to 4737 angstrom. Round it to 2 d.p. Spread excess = -3.25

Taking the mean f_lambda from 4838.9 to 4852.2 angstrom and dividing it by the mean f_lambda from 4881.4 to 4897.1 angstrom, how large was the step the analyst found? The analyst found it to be 0.97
